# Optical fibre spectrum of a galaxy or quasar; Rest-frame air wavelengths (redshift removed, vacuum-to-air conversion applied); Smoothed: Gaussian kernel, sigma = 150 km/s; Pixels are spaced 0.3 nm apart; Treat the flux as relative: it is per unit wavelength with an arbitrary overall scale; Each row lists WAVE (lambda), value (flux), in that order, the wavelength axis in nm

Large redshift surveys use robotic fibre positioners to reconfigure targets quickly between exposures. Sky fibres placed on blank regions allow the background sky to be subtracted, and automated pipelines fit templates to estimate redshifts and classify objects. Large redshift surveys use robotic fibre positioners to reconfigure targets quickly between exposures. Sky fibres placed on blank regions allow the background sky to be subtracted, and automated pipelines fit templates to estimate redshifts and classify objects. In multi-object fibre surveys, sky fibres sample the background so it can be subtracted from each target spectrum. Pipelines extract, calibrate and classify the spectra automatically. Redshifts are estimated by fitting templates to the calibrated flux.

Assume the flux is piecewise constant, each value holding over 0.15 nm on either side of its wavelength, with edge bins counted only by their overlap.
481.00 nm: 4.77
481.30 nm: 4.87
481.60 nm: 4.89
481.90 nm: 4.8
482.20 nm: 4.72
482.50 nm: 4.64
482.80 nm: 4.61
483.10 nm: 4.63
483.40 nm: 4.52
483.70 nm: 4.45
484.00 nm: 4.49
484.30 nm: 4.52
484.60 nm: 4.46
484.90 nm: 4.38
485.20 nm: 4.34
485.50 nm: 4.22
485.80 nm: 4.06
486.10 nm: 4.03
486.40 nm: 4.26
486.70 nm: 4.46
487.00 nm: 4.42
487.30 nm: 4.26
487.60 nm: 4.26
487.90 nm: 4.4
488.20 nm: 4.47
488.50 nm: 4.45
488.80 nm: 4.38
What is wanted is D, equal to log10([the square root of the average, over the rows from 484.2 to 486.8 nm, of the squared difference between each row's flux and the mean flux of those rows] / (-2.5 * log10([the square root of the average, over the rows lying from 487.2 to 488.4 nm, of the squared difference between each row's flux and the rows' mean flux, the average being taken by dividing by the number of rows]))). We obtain -1.20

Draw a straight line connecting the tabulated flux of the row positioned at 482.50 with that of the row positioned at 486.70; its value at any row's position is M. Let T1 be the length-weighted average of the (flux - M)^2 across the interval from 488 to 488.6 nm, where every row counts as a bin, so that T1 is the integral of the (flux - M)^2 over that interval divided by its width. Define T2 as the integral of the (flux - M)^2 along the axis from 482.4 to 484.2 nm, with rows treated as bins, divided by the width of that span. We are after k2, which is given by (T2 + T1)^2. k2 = 0.000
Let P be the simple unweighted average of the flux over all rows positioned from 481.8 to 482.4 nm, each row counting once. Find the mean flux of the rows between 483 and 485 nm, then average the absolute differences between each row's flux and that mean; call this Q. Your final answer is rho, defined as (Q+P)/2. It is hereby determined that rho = 2.41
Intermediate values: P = 4.8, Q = 0.05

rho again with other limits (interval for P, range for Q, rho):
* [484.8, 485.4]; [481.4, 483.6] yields 2.23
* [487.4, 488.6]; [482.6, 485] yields 2.23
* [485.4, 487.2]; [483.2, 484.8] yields 2.13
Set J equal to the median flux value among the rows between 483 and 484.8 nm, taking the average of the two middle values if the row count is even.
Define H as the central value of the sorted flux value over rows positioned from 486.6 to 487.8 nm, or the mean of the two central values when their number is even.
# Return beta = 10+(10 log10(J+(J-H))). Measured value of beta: 16.7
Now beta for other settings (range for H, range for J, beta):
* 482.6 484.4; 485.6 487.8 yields 16.0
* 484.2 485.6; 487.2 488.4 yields 16.3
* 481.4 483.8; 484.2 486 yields 16.1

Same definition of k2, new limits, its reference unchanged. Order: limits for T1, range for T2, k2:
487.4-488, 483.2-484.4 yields 0.001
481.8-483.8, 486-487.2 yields 0.004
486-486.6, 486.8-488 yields 0.015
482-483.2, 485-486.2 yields 0.015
